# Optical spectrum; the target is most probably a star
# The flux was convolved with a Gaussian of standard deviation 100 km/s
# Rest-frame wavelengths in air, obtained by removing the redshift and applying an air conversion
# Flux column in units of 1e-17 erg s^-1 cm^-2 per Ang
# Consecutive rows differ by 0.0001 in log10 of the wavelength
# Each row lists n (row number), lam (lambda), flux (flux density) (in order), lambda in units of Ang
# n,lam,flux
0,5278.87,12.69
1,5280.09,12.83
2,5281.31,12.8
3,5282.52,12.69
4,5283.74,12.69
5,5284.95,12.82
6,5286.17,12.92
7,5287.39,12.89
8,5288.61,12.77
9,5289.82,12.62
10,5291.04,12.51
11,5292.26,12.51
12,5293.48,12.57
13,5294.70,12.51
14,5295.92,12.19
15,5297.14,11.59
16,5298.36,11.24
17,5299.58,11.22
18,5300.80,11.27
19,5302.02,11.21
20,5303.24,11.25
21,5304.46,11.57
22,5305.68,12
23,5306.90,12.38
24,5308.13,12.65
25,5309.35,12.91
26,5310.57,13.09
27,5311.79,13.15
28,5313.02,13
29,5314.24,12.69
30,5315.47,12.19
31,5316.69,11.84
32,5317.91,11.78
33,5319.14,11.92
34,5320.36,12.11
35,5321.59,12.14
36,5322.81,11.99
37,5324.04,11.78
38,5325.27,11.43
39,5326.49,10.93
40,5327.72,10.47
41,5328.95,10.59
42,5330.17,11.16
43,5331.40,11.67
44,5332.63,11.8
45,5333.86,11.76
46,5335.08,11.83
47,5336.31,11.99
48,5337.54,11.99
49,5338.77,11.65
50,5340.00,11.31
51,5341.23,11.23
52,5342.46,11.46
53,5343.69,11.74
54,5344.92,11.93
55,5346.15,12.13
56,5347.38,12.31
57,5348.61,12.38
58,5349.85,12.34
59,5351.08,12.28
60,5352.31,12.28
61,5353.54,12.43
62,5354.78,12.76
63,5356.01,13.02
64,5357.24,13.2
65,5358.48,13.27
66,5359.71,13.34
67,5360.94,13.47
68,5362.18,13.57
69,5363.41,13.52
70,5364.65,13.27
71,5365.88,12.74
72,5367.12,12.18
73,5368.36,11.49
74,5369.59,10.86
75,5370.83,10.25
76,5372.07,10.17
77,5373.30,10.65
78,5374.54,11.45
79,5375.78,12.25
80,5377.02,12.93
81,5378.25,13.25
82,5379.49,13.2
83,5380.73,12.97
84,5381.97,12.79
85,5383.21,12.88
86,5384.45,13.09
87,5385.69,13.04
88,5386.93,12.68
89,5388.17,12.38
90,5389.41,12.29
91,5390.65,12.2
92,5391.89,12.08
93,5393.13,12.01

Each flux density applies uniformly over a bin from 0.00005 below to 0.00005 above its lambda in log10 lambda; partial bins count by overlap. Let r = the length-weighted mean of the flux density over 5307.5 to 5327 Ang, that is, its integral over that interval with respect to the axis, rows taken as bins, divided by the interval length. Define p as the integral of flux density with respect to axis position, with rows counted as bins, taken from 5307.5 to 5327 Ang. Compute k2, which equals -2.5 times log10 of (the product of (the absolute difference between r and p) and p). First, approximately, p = 238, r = 12.2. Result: -11.8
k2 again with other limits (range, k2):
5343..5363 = -12.0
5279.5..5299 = -11.9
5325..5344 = -11.6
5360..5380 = -11.9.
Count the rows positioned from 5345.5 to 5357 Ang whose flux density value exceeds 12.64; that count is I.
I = 2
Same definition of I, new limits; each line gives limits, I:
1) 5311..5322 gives 3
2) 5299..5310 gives 2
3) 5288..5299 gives 1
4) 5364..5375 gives 2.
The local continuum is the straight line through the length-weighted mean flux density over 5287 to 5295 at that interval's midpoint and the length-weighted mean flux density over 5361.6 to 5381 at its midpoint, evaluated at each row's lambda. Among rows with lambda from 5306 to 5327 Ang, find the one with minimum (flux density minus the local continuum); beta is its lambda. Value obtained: 5326.49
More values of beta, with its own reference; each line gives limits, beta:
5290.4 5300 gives 5299.58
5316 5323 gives 5317.91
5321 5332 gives 5327.72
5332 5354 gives 5341.23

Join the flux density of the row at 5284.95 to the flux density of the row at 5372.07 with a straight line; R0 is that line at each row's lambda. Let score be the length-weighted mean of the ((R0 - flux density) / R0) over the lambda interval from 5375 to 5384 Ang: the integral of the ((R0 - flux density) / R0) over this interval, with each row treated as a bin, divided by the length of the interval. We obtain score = -0.29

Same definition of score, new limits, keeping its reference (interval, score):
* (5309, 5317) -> -0.06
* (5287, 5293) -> 0.00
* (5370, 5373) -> -0.01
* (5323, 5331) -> 0.04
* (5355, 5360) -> -0.24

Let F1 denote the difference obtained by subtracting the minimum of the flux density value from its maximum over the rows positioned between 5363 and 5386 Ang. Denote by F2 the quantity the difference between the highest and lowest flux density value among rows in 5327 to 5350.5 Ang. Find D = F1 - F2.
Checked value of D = 1.4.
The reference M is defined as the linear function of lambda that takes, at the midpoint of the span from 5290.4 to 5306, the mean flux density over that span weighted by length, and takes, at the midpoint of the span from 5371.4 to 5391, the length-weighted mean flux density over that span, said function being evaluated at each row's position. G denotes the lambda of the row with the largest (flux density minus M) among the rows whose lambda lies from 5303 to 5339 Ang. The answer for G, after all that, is 5311.79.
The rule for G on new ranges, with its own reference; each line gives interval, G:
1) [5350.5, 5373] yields 5362.18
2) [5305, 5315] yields 5311.79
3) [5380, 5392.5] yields 5384.45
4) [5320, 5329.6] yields 5321.59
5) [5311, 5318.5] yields 5311.79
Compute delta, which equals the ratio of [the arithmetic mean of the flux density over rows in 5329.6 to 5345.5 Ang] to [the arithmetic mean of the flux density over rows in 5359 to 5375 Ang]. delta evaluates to 0.97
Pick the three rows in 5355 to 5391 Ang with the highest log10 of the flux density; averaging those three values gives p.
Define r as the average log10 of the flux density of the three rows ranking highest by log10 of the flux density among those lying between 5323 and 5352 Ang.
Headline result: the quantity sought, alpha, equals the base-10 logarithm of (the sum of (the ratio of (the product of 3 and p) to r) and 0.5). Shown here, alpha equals 0.557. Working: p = 1.13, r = 1.09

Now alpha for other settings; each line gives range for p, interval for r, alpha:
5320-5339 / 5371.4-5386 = 0.531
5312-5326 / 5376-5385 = 0.538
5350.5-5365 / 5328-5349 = 0.558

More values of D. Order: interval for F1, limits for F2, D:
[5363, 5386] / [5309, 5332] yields 0.7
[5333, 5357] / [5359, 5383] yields -1.6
